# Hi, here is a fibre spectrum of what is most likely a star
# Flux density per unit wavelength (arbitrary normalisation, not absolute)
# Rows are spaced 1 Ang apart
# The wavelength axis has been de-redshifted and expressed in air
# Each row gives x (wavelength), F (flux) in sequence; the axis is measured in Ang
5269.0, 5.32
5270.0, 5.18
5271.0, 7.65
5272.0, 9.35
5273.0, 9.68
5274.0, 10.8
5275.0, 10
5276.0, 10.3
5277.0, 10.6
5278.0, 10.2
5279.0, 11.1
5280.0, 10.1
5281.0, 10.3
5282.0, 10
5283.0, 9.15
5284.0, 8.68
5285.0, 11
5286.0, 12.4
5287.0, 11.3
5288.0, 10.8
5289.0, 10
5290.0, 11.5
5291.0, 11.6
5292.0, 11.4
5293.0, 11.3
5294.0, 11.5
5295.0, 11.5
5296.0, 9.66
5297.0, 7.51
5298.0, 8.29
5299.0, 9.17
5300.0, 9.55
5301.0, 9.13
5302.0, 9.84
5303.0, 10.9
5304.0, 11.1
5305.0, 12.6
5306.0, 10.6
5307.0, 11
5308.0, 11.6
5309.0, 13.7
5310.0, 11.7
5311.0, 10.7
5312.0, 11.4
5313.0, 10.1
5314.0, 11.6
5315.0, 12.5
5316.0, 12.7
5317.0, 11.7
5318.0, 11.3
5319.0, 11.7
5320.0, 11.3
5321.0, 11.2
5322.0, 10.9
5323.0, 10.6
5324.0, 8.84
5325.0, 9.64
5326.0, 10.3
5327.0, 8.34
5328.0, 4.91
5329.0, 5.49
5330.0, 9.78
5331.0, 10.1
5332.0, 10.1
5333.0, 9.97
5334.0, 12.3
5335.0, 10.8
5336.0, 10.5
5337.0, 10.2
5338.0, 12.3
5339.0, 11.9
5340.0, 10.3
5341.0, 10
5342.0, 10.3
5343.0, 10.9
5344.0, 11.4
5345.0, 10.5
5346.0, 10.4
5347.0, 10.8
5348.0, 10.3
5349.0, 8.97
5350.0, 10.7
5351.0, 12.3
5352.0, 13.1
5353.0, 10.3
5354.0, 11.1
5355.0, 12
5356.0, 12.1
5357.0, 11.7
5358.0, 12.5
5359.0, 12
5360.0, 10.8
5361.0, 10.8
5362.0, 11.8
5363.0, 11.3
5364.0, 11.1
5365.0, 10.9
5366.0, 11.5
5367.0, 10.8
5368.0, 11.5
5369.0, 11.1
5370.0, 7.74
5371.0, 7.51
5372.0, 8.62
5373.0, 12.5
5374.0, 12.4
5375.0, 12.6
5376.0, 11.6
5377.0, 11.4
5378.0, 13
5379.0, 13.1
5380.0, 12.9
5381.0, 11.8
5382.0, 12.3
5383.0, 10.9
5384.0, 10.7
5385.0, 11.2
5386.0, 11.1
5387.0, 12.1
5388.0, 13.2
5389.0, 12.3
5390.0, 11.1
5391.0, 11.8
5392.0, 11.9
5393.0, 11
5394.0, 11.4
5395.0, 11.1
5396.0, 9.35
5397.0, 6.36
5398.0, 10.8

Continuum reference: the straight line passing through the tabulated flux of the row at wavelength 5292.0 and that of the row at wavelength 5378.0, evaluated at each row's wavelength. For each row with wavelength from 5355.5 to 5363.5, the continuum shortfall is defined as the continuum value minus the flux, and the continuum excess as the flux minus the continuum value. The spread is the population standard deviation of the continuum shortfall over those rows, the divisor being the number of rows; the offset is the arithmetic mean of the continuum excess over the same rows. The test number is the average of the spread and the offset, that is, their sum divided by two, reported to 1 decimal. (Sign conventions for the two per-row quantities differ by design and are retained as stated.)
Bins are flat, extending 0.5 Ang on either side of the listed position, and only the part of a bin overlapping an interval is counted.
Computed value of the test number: -0.2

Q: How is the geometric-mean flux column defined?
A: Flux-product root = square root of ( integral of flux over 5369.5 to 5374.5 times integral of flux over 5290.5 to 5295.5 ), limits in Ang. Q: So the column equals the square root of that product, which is 52.9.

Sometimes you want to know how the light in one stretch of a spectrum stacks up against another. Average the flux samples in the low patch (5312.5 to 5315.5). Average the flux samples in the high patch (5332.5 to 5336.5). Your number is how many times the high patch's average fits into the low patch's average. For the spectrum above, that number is 1.05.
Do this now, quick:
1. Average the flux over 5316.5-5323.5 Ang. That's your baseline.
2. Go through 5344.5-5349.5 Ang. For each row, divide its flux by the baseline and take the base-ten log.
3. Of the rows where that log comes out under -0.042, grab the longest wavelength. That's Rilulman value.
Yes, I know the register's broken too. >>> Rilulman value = 5349.0 Ang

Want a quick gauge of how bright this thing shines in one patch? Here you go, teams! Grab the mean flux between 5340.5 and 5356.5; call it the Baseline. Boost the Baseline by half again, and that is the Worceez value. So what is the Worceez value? 16.4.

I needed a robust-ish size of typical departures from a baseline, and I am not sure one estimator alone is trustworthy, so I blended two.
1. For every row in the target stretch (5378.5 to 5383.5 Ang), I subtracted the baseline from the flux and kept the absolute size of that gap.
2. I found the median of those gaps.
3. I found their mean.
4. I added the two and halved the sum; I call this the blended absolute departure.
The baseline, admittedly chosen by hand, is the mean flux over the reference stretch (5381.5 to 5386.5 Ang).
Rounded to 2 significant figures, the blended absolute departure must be 1.1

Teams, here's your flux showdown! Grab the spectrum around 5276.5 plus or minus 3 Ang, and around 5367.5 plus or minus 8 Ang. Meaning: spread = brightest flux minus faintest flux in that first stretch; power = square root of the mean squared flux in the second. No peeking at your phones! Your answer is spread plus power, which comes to 12.0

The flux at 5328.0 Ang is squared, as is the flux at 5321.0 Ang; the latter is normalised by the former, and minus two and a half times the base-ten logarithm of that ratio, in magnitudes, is -1.8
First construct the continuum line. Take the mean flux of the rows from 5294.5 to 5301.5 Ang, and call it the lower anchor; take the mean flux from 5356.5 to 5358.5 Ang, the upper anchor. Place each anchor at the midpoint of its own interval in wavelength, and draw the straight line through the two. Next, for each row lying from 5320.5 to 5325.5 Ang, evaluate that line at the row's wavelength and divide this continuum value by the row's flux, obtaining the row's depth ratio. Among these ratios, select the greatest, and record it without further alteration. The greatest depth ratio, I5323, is 1.19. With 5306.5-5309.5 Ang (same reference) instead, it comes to 0.88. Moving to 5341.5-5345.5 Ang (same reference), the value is 1.10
